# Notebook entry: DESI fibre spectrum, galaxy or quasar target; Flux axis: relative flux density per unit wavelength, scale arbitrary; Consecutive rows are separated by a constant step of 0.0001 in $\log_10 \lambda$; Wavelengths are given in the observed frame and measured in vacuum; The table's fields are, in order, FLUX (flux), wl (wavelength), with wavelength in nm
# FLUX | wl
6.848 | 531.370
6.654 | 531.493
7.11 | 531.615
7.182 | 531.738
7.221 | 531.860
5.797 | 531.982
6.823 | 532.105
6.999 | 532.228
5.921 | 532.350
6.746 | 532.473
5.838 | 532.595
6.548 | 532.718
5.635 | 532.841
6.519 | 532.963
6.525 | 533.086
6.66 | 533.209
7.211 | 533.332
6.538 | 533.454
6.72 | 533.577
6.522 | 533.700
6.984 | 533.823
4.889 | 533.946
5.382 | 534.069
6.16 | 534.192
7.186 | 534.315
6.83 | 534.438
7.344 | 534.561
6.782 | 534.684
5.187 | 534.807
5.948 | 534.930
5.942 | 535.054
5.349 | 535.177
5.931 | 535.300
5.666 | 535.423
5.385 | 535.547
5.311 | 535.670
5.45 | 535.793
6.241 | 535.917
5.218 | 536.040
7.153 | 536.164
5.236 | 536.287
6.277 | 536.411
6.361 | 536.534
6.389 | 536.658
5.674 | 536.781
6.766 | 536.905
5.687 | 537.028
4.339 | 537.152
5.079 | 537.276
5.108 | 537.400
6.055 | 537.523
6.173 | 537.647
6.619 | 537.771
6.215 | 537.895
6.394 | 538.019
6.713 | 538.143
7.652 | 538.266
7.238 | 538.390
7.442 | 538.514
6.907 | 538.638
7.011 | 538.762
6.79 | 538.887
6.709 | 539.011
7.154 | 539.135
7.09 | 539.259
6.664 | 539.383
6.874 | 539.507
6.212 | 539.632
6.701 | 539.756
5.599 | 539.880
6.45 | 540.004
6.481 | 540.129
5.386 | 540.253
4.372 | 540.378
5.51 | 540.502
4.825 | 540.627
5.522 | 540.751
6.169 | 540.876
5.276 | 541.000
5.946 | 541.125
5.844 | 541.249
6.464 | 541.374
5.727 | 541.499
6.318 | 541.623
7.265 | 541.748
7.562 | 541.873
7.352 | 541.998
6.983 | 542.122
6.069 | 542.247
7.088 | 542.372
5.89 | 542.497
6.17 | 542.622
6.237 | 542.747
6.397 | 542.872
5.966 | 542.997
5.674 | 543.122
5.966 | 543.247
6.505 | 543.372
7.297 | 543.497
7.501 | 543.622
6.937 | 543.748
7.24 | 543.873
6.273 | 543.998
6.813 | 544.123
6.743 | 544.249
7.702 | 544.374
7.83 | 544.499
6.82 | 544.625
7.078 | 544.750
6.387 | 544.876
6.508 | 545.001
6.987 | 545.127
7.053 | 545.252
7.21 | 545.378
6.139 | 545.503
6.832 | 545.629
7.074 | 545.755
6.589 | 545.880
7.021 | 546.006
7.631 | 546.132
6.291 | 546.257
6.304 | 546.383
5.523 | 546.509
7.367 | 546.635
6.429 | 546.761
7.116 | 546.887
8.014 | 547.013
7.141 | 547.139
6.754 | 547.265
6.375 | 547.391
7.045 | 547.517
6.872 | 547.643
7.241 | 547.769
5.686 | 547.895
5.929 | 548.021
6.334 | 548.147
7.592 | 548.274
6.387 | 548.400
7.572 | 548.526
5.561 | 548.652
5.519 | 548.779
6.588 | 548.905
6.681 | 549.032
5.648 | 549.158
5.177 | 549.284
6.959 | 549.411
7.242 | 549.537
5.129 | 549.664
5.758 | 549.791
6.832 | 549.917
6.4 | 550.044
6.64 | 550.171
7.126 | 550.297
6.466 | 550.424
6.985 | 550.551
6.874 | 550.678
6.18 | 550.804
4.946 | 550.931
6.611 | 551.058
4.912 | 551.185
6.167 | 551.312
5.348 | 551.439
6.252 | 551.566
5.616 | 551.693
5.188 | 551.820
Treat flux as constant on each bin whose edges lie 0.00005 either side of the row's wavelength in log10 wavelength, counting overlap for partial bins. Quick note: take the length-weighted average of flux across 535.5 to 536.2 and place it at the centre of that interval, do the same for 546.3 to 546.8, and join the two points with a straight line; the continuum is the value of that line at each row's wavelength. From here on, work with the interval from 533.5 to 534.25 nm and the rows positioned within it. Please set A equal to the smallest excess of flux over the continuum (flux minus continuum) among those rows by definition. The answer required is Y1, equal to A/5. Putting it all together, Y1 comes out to -0.15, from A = -0.7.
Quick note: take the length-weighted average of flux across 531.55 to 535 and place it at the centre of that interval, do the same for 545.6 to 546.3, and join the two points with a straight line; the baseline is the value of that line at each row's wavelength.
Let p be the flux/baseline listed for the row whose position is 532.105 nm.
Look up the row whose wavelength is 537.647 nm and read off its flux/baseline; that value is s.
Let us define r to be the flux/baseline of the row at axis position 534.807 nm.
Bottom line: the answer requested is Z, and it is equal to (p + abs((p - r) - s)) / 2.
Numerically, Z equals 0.86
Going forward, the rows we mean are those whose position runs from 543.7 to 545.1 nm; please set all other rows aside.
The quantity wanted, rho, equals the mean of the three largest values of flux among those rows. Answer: 7.59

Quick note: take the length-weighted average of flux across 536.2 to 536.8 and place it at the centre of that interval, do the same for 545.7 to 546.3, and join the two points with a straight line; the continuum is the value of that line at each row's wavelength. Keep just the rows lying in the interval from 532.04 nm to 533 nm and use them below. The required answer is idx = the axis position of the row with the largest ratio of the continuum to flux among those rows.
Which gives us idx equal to 532.841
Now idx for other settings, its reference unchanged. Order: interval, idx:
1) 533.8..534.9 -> 533.946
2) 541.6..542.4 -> 542.247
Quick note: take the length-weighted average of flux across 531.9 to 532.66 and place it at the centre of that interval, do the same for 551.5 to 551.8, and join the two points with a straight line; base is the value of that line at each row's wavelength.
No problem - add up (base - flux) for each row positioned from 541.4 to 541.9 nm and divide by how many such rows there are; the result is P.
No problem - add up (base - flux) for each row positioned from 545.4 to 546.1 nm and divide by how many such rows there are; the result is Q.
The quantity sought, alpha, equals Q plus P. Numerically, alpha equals -1.3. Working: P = -0.61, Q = -0.74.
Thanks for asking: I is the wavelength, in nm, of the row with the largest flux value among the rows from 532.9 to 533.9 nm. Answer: 533.332 nm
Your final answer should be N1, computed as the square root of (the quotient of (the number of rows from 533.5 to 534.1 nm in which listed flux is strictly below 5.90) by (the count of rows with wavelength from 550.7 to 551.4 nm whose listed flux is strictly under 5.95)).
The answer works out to 1.0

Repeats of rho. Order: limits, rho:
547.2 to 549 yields 7.47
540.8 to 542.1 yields 7.39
